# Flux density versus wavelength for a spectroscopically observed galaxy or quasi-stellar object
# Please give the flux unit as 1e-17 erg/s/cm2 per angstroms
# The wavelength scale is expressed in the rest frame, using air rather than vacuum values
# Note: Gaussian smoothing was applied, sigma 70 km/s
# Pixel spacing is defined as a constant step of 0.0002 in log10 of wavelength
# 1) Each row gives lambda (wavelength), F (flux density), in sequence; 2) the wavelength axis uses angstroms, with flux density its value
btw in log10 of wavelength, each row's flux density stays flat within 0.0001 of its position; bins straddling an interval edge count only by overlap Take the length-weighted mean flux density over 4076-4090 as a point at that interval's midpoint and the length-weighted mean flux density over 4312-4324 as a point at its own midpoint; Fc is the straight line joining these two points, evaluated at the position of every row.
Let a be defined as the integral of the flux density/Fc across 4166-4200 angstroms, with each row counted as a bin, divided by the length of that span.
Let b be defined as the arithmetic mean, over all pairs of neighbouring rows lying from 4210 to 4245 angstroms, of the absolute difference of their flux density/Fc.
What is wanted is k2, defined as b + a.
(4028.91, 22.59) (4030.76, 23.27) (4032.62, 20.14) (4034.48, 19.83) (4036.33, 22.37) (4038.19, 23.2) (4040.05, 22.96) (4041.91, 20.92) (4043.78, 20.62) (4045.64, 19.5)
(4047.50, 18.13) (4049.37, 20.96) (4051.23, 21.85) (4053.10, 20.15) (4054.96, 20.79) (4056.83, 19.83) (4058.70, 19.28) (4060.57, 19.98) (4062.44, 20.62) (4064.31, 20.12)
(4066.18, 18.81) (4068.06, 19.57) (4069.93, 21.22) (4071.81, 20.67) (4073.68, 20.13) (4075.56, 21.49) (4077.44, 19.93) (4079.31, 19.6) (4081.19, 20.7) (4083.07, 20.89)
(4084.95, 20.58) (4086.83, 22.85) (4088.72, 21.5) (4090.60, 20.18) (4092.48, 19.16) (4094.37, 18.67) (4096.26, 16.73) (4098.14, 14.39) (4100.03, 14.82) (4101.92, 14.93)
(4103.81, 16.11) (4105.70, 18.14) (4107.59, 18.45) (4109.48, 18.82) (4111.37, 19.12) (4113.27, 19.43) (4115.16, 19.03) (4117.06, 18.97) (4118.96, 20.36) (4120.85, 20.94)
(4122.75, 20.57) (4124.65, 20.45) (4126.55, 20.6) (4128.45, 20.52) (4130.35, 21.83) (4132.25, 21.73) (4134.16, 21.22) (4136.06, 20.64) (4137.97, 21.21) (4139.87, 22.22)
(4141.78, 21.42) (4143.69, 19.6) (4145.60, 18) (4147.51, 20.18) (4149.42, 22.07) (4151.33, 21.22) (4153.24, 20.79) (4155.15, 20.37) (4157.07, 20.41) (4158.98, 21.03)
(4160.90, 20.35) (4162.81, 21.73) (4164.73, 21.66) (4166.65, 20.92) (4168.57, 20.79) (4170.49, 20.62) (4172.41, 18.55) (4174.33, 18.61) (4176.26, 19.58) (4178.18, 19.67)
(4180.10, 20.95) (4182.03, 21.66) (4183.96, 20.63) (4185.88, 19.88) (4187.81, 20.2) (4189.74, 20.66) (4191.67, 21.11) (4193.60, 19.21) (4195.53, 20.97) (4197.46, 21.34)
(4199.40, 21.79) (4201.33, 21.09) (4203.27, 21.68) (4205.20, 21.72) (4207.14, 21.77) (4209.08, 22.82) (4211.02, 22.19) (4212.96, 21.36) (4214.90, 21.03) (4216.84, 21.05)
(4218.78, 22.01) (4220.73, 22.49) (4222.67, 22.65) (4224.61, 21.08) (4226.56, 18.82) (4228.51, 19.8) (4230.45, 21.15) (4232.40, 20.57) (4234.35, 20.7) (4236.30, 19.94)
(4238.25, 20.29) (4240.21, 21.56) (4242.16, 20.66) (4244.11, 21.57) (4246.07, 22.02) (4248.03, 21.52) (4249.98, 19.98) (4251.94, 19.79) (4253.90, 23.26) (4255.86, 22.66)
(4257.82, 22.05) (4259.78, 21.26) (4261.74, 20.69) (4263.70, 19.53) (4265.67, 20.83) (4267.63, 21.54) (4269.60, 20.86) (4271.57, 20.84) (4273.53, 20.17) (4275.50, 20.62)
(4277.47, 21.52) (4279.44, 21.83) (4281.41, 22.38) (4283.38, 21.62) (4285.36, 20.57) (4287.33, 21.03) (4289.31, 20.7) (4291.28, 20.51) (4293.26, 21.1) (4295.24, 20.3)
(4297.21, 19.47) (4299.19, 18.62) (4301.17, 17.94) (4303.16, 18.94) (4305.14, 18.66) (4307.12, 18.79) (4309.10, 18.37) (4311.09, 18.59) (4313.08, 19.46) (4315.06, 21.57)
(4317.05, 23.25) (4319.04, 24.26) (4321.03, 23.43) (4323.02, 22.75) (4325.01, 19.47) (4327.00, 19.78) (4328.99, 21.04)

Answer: 0.98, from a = 0.946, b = 0.037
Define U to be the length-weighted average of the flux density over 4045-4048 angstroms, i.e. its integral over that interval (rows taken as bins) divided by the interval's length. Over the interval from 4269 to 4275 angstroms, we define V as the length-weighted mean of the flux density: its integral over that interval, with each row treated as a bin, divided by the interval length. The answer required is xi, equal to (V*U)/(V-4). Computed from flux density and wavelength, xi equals 23.4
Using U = 18.9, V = 20.6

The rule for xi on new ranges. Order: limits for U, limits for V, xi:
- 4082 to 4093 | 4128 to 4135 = 25.7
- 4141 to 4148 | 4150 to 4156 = 24.4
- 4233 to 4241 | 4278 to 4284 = 25.2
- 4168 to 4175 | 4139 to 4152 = 24.3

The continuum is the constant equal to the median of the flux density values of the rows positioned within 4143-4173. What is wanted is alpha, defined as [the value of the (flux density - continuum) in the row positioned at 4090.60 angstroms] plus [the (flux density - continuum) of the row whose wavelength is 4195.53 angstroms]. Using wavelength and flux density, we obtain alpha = -0.3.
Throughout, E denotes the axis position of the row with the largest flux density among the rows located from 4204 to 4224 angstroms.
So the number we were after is 4209.08 angstroms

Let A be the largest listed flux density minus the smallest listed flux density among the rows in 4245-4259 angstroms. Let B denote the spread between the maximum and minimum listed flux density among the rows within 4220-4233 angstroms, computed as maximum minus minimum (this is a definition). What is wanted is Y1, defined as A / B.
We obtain 0.9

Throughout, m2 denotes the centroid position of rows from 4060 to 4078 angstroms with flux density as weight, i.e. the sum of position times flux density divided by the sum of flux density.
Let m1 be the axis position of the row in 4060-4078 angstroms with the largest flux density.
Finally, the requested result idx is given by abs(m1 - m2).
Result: 6.5 angstroms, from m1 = 4075.56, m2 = 4069.1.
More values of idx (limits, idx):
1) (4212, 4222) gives 3.8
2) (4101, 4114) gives 5.4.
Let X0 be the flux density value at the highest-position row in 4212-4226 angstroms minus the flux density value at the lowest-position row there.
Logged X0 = 0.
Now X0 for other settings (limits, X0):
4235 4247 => 2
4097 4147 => 4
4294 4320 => 4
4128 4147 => -3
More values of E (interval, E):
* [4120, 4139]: 4130.35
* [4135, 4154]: 4139.87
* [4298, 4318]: 4317.05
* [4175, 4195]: 4182.03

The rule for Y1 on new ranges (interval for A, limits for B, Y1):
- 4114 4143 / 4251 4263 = 0.9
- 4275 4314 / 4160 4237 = 1.0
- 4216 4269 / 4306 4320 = 0.8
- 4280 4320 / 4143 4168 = 1.6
